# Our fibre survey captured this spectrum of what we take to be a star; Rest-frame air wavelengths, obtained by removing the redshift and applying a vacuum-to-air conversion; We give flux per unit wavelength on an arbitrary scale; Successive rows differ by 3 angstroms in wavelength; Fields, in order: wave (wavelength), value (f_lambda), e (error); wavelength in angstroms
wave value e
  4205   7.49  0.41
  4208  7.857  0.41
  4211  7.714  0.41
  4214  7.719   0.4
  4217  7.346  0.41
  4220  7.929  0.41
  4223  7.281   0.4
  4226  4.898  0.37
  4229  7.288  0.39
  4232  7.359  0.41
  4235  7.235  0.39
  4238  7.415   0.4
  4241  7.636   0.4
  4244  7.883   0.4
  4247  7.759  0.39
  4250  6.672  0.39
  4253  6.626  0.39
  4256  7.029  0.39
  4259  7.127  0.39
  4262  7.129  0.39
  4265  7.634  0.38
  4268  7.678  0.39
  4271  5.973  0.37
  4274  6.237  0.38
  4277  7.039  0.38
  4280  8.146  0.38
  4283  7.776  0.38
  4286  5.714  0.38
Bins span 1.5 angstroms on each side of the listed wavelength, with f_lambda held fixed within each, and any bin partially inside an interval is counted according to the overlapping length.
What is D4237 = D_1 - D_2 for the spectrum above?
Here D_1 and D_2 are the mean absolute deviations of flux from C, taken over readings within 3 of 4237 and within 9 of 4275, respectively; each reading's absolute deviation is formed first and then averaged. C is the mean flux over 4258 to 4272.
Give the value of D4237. -0.51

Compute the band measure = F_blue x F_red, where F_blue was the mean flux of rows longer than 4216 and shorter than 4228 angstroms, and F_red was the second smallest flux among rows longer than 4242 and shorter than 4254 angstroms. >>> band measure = 46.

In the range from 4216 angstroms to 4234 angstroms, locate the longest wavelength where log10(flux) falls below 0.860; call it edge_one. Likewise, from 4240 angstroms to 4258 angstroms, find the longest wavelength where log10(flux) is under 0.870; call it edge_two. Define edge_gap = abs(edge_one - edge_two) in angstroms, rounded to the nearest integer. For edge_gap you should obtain 30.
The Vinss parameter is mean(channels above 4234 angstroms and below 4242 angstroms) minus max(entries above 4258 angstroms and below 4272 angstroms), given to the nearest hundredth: -0.25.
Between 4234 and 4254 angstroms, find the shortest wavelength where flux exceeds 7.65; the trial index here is 4244 angstroms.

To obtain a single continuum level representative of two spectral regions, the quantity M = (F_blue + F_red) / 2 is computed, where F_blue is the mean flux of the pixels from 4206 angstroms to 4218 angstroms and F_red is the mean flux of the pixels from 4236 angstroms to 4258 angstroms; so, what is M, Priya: 7.47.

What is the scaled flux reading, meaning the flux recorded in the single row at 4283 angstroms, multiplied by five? 38.9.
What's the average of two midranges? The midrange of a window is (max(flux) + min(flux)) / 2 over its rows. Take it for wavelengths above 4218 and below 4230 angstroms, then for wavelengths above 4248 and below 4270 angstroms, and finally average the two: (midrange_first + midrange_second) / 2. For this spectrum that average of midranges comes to 6.8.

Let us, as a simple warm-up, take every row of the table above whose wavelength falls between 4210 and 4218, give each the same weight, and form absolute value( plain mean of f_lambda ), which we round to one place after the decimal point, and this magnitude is 7.6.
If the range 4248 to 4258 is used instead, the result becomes 6.8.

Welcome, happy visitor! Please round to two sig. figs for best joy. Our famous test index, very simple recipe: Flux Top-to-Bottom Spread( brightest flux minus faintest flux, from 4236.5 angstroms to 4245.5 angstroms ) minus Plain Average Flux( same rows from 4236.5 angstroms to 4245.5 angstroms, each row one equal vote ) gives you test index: -7.2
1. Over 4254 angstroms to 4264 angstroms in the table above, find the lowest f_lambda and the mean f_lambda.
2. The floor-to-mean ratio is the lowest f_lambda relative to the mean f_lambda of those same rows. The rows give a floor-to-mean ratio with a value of 0.99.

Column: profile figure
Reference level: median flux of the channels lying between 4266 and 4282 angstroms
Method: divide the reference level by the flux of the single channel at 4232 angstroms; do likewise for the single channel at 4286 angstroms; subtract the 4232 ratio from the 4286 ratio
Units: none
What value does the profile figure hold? 0.28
